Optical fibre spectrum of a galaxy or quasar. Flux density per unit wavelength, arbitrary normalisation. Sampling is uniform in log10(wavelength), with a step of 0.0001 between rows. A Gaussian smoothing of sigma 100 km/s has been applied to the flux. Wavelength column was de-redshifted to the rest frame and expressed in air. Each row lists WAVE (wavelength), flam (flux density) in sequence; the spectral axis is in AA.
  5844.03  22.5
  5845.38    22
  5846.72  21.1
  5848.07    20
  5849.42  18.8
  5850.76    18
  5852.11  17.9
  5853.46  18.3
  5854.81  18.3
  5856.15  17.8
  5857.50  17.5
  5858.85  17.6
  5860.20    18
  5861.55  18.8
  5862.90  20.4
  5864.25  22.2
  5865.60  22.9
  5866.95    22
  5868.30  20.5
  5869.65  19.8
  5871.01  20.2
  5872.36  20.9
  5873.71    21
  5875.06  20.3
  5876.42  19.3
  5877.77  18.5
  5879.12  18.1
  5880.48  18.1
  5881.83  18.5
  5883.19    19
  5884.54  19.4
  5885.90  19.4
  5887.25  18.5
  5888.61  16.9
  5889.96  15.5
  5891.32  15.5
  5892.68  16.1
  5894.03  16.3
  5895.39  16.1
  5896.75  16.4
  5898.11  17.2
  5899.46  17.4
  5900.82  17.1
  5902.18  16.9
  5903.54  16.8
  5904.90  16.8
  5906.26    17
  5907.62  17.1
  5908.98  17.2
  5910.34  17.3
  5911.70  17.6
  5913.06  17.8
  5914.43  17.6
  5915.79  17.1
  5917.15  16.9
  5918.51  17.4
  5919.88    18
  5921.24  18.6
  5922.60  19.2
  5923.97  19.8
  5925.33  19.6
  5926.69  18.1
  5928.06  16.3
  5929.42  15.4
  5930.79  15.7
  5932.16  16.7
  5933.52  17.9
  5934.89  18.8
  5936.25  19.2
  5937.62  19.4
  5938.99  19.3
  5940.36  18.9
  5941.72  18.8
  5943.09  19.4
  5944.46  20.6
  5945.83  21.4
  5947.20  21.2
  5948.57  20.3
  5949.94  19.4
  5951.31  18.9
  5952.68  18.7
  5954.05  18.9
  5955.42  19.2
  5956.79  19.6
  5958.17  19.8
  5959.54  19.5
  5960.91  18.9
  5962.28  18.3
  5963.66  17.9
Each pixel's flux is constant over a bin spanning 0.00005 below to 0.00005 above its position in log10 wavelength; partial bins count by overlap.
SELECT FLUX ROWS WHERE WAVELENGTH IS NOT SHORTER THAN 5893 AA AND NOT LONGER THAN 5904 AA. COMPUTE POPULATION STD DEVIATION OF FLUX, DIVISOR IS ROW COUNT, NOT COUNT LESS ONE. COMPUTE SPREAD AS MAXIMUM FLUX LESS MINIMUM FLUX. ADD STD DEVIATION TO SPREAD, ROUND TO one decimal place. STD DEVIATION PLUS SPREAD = 1.7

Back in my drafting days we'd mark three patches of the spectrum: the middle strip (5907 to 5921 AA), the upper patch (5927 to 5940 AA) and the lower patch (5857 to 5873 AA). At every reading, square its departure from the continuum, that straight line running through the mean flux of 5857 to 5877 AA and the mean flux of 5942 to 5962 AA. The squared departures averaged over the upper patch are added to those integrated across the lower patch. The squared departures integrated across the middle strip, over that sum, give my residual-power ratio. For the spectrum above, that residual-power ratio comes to 1.5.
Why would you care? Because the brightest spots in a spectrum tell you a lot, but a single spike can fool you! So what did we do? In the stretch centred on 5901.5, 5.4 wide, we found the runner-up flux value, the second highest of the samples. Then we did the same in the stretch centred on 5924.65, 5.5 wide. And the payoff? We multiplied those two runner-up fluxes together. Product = 335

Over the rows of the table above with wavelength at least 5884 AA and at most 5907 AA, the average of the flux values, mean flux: 17.0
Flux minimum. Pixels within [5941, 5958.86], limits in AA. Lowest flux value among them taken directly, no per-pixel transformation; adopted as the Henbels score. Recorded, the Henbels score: 18.7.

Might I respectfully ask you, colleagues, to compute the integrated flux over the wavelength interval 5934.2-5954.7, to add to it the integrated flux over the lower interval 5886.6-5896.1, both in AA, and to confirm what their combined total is 557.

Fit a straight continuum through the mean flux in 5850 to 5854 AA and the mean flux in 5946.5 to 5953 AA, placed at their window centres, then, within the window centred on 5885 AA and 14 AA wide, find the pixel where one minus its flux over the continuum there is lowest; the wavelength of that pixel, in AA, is 5884.54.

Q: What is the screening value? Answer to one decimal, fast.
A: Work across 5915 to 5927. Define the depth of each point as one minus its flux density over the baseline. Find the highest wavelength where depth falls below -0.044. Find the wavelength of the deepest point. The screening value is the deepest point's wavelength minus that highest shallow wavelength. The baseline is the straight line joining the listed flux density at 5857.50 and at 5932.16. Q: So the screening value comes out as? -9.5 AA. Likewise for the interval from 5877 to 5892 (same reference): 2.7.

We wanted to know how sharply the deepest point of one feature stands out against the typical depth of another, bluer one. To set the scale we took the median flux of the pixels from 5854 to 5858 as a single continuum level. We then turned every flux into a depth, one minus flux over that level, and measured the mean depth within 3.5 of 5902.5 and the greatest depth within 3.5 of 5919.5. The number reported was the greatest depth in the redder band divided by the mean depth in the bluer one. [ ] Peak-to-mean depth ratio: 1.1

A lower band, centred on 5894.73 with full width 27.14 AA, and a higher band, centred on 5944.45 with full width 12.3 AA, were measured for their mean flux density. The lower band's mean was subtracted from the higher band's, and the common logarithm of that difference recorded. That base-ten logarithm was 0.44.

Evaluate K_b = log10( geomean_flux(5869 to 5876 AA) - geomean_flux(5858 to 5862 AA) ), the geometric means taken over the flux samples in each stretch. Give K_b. 0.36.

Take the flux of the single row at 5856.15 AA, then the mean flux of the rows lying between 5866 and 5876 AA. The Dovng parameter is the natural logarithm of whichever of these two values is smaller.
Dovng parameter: 2.88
